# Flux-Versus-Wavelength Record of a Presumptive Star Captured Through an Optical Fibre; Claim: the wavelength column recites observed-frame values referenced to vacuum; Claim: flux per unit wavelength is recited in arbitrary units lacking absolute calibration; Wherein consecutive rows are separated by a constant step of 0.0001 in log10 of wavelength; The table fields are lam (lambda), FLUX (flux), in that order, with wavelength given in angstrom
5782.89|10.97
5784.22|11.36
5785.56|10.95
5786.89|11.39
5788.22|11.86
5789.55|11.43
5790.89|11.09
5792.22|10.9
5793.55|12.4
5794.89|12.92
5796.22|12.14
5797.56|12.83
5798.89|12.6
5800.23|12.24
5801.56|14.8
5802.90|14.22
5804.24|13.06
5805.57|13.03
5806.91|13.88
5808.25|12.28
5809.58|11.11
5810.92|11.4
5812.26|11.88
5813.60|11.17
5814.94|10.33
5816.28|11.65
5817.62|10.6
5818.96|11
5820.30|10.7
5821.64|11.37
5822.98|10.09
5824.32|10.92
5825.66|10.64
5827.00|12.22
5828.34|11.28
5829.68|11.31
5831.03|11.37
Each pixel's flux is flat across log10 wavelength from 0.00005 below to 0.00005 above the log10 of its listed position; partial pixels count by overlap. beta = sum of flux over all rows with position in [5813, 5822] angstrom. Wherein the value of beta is 77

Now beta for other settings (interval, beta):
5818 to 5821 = 22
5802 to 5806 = 40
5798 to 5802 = 40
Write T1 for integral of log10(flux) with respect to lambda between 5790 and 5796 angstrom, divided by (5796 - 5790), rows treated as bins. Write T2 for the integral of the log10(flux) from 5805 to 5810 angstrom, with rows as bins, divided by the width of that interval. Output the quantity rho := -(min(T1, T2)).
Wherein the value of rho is -1.07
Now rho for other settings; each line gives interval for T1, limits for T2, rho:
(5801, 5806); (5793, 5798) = -1.10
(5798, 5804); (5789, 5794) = -1.06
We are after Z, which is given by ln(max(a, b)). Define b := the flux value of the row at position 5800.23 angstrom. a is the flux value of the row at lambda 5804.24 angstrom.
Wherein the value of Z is 2.57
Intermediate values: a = 13.06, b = 12.24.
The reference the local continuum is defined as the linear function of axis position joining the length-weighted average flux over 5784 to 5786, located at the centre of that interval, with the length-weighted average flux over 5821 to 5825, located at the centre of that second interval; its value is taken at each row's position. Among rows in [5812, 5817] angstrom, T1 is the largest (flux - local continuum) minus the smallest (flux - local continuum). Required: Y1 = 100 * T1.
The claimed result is 153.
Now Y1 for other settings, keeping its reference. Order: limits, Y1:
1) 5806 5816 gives 349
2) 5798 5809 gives 257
